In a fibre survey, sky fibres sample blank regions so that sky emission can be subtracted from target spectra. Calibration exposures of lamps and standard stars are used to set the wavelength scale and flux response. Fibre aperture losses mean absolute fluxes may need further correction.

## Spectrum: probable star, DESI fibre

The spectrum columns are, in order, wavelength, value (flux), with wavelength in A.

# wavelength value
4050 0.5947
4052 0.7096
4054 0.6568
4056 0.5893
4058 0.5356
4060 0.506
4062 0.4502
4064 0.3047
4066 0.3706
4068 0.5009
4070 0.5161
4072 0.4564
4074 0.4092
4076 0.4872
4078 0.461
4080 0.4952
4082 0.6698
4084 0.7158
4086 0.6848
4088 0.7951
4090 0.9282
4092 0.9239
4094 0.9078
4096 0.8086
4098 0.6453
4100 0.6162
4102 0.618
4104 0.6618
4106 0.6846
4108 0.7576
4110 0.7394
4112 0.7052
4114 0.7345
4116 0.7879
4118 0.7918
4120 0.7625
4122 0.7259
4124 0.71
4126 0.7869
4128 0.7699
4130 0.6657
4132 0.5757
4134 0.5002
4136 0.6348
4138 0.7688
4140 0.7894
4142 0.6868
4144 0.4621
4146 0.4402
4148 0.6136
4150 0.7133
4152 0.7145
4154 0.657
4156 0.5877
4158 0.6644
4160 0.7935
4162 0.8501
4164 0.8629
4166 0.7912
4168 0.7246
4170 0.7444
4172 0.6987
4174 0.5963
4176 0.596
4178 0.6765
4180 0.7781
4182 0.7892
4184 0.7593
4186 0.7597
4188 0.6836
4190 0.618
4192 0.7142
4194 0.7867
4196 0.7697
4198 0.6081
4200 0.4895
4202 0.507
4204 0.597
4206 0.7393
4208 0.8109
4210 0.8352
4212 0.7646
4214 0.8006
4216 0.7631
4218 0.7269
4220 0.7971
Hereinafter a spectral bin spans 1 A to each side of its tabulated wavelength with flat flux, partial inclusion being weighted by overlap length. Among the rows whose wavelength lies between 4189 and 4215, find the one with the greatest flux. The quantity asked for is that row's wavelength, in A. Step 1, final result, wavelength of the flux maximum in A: 4210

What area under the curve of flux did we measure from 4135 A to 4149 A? 8.8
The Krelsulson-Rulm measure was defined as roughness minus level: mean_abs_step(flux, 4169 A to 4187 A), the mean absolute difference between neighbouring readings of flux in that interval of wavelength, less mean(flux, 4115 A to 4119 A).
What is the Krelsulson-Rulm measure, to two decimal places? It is -0.74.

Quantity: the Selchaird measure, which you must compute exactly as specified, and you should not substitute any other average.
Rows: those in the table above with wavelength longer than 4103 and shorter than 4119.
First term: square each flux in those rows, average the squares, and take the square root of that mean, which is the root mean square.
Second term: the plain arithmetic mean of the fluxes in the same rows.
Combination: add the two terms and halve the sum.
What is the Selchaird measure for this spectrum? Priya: 0.734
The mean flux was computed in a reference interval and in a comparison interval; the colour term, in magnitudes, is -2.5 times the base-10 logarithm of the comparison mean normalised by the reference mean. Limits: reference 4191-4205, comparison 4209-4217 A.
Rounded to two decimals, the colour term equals -0.23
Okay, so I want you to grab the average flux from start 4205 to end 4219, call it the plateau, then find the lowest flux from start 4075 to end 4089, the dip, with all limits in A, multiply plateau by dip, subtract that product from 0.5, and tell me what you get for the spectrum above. 0.14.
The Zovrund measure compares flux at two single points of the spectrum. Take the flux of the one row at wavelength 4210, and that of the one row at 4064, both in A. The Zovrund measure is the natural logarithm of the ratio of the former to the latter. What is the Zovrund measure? 1.0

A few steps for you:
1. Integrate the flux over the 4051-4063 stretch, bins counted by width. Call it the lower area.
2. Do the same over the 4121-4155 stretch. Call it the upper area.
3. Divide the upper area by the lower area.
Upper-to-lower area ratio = 3.3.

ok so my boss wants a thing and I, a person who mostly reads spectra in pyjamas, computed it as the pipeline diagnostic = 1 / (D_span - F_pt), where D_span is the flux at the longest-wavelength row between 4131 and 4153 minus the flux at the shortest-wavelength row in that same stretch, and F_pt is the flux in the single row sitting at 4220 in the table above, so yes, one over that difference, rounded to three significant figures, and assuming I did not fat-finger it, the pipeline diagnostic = -1.52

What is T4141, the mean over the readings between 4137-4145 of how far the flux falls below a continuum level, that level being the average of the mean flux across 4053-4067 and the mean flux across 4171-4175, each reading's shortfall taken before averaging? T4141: -0.11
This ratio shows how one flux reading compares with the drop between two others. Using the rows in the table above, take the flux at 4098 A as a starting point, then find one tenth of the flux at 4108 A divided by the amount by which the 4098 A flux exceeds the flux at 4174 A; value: 1.5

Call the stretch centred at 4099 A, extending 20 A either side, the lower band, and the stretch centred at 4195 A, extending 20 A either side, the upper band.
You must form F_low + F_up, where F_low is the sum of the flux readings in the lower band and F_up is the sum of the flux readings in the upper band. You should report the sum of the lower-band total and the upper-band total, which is 28.8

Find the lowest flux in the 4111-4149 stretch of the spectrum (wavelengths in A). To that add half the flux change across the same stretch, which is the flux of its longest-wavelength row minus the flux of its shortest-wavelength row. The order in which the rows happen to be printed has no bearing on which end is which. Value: 0.394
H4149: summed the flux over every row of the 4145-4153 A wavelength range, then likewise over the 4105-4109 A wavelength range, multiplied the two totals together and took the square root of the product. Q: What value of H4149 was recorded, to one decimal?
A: 1.9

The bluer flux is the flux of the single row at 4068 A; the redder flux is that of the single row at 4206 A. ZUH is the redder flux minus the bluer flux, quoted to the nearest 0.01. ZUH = 0.24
